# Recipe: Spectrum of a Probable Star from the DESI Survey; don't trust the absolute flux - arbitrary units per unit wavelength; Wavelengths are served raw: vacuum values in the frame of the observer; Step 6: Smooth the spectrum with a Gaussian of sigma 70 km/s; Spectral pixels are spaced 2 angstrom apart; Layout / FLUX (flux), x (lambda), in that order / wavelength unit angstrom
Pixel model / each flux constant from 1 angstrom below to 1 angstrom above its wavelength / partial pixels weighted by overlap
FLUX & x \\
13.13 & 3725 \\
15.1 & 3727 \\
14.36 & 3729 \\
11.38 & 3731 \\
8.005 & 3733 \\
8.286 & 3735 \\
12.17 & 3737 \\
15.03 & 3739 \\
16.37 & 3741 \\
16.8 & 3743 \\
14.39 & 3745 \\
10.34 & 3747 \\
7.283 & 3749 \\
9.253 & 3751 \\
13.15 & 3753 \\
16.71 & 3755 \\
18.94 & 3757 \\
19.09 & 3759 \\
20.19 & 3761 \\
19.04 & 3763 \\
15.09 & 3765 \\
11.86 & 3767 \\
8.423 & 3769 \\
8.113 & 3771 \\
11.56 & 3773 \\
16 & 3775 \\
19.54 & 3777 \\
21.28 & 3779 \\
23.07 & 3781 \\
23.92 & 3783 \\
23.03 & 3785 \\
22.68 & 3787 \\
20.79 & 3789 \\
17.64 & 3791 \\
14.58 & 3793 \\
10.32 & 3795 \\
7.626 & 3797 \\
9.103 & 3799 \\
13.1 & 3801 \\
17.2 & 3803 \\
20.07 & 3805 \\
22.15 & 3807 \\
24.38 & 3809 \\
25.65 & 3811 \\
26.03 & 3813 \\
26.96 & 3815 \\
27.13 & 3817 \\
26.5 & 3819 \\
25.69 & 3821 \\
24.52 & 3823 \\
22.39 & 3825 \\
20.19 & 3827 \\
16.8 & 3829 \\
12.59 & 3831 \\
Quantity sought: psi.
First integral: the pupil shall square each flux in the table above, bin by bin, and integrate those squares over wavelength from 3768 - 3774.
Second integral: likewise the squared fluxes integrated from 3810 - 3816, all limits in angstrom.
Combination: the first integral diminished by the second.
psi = -3584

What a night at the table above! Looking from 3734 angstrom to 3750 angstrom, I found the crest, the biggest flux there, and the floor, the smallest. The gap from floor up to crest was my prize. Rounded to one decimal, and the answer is 9.5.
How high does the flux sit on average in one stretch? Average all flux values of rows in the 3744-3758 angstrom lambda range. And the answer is 12.9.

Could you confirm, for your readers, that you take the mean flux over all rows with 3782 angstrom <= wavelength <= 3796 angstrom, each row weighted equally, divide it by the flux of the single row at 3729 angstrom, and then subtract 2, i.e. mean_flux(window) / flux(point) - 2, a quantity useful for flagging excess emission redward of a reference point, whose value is -0.7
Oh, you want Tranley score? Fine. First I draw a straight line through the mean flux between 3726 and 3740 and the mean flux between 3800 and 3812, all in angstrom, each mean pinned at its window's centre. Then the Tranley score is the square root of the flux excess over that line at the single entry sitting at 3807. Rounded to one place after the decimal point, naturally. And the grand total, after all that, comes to 1.3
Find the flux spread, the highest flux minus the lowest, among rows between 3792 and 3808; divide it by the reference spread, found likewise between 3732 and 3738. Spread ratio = 3.5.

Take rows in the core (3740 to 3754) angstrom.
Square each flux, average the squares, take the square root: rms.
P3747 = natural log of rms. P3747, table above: 2.56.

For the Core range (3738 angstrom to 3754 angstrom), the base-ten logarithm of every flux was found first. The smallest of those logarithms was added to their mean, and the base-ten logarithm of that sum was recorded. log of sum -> 0.291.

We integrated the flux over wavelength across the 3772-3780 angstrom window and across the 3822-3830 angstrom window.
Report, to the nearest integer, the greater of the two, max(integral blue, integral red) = 168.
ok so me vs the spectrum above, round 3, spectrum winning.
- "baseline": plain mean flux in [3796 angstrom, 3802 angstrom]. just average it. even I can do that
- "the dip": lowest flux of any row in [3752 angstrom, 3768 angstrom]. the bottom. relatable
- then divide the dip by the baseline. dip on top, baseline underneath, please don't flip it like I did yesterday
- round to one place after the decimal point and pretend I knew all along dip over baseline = 1.2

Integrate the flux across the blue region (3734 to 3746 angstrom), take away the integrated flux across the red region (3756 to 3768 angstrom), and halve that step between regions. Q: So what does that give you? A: -21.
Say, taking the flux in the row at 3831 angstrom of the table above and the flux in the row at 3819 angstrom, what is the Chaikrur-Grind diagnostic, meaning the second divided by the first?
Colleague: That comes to 2.10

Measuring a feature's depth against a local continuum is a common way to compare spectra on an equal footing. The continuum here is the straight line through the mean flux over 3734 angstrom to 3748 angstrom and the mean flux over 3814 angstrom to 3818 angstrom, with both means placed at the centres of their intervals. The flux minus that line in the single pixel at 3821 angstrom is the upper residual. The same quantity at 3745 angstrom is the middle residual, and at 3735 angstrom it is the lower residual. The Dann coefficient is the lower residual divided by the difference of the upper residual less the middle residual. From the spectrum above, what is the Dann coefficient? 1.53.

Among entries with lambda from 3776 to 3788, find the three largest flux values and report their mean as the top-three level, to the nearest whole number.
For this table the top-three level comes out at 23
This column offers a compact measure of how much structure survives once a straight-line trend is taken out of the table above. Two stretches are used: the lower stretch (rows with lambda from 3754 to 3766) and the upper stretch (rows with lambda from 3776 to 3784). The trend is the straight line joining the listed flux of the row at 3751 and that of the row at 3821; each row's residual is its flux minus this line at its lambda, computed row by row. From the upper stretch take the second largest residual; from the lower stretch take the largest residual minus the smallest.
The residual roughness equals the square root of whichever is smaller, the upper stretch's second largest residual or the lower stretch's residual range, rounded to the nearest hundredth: 2.46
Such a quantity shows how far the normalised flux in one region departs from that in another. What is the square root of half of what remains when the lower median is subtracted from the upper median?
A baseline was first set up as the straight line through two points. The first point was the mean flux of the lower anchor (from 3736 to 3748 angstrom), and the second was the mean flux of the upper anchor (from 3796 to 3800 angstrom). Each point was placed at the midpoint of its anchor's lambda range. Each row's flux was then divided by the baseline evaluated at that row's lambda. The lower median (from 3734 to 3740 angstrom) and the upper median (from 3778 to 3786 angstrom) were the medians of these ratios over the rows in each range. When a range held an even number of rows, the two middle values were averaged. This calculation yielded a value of 0.86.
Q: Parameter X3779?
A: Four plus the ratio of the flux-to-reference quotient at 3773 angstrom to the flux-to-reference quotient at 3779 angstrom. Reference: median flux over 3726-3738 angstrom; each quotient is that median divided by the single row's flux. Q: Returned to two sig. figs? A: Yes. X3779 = 5.8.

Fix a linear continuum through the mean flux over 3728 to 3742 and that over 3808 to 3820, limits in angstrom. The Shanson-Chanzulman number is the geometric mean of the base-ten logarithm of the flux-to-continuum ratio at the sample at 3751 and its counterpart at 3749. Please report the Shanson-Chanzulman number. 0.25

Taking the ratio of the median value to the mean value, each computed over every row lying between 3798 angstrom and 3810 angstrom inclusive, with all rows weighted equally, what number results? 1.05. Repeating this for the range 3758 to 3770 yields 1.09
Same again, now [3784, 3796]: 1.06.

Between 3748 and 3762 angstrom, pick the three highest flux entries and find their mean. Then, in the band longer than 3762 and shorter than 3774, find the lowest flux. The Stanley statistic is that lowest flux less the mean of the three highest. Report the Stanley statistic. -11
